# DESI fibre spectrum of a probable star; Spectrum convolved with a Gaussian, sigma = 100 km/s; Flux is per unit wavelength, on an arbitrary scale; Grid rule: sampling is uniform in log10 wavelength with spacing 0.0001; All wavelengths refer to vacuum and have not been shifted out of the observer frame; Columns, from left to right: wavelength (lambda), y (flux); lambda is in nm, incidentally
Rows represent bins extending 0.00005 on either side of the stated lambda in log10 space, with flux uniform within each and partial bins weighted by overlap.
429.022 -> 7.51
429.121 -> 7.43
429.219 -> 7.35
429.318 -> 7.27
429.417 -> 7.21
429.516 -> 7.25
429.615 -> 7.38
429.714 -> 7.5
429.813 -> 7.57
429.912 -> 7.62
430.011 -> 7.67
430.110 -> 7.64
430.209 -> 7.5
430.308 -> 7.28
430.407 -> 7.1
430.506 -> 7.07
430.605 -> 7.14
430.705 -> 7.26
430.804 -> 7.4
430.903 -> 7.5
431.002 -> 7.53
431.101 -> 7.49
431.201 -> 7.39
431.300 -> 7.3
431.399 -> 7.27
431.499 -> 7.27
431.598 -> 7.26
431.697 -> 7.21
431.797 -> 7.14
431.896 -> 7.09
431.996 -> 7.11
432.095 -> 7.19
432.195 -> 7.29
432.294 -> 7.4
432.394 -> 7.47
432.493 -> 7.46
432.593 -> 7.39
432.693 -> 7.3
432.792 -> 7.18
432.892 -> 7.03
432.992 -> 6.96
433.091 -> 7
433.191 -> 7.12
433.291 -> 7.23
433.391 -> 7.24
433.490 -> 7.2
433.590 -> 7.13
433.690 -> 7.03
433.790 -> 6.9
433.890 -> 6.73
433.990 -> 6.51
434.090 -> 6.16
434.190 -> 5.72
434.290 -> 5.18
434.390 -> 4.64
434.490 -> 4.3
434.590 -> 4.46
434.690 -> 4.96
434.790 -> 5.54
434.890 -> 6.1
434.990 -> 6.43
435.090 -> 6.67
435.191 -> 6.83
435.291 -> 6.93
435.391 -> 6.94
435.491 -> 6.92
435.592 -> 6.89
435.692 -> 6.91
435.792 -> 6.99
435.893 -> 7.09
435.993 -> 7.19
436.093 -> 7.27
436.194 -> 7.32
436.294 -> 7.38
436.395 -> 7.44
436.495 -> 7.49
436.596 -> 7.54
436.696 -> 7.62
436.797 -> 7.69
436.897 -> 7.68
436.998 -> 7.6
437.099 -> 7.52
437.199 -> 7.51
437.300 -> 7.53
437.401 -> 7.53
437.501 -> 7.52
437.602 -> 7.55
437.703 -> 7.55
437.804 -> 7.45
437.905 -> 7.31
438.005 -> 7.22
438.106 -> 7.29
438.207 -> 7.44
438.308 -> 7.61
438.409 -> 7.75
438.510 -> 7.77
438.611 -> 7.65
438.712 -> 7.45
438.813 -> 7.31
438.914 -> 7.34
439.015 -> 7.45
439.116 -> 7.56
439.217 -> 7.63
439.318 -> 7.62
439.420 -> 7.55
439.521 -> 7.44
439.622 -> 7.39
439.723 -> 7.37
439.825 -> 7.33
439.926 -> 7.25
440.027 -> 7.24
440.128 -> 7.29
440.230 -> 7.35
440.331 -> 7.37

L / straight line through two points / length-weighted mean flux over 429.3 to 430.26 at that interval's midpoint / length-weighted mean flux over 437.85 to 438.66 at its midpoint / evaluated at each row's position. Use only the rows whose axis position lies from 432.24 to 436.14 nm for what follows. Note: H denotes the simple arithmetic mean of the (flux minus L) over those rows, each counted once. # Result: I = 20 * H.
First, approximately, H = -0.86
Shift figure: -17.2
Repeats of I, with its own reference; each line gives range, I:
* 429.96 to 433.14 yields -3.7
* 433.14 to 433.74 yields -6.5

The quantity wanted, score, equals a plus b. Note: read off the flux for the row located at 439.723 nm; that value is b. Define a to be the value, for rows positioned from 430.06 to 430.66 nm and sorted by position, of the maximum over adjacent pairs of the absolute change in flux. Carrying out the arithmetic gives 7.6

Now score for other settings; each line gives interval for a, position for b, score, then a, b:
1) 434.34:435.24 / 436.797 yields 8.3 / 0.58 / 7.69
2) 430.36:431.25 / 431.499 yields 7.4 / 0.14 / 7.27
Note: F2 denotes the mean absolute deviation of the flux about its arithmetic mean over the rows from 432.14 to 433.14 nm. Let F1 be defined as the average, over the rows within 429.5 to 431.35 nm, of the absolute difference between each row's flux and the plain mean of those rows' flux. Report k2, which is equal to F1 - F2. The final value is -0.01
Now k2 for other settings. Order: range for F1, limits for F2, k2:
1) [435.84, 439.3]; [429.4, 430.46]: -0.04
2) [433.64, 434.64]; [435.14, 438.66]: 0.67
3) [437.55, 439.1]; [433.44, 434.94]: -0.73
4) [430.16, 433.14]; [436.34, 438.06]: 0.05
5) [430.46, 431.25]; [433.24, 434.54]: -0.71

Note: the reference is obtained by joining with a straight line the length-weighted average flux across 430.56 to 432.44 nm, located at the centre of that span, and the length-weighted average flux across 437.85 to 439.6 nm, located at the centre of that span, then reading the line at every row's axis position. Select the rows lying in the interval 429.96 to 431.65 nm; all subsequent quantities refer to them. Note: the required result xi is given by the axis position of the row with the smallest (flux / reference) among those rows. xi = 430.506 nm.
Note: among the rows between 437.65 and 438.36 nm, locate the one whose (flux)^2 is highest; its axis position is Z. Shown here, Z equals 438.308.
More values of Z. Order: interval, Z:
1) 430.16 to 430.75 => 430.209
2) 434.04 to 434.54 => 434.090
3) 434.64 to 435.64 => 435.391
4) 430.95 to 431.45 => 431.002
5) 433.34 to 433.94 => 433.391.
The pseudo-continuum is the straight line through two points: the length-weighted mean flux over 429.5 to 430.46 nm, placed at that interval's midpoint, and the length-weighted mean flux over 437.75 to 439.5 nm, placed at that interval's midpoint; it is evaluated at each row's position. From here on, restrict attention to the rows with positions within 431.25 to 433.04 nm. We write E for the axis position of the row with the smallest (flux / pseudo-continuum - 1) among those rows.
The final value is 432.992 nm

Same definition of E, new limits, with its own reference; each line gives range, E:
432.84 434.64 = 434.490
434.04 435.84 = 434.490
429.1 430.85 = 430.506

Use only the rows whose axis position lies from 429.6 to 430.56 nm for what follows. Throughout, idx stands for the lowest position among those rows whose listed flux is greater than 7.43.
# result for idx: 429.714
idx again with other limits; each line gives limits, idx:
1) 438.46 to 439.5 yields 438.510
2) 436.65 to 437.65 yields 436.696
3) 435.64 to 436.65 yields 436.395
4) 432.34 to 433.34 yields 432.394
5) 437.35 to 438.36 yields 437.401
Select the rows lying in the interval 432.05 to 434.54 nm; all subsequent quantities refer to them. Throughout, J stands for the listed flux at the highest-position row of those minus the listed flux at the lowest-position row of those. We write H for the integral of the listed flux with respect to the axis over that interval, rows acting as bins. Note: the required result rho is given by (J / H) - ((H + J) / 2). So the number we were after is -7.1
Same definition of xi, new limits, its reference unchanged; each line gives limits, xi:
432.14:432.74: 432.693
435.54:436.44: 435.592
